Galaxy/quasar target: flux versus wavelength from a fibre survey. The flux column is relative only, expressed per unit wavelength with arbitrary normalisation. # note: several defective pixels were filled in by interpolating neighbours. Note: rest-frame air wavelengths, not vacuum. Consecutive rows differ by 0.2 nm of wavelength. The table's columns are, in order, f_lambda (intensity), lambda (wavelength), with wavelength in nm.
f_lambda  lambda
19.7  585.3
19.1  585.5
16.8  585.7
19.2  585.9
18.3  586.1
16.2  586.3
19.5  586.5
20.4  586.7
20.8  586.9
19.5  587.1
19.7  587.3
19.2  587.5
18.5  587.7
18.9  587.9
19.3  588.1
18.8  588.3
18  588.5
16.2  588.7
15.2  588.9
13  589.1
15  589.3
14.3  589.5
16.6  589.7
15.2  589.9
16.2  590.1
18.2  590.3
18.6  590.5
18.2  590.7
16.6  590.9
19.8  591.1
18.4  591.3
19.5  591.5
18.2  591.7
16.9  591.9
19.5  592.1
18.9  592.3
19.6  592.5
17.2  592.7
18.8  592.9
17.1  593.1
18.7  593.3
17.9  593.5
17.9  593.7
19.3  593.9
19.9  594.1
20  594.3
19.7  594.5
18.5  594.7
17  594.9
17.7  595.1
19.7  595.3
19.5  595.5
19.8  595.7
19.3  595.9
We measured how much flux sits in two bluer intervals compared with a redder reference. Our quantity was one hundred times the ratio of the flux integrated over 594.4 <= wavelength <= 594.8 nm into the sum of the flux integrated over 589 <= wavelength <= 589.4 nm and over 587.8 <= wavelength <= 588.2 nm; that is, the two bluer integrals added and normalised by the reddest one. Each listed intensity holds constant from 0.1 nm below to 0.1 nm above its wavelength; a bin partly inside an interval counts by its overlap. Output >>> 173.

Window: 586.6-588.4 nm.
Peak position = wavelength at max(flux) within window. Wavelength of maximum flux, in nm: 586.9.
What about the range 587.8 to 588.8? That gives 588.1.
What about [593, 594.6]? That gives 594.3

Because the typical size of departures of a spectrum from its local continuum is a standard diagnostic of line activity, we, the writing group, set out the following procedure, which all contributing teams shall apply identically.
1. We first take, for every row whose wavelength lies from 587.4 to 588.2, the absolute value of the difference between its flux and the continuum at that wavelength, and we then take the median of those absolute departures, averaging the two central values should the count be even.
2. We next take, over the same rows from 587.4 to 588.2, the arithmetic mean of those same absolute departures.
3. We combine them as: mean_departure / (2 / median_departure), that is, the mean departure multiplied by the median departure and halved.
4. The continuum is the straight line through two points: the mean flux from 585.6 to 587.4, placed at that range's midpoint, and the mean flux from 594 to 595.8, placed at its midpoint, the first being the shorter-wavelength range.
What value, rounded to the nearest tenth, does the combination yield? 0.0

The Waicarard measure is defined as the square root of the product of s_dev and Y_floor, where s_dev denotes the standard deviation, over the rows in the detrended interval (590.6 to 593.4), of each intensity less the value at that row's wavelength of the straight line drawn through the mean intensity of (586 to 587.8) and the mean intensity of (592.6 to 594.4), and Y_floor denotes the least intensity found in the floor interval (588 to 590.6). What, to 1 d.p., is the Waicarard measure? 3.7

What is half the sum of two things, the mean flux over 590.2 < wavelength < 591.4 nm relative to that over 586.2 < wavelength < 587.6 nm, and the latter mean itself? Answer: 10.1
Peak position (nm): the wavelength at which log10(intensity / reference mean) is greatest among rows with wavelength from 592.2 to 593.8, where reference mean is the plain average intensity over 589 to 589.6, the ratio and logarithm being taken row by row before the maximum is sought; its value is 592.5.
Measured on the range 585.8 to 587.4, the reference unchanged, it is 586.9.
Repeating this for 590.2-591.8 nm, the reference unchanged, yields 591.1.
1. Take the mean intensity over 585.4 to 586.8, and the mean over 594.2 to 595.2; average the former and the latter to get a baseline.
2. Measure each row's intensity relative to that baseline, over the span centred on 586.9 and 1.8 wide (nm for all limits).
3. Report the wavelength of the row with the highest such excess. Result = 586.9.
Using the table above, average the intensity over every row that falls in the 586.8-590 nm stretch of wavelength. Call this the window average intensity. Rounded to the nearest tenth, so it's 17.4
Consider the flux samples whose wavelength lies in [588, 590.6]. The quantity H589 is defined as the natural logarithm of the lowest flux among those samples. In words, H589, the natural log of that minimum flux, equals 2.56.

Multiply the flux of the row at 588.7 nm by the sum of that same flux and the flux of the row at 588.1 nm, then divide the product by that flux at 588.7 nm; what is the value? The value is 35.5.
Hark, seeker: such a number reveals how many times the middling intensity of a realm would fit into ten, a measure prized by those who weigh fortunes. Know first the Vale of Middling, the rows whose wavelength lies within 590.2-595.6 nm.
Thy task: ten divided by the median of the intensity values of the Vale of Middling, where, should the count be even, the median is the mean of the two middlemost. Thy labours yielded 0.538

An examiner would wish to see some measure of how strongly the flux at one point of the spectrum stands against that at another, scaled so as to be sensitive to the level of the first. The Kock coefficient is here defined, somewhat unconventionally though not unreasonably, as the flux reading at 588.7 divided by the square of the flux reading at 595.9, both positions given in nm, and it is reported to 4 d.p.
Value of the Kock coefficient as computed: 0.0435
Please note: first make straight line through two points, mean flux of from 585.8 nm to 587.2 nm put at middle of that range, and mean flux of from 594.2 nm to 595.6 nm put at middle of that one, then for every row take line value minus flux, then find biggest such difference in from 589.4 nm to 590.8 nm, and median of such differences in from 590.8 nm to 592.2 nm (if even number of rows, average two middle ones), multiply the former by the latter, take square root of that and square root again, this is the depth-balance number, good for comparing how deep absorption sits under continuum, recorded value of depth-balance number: 1.3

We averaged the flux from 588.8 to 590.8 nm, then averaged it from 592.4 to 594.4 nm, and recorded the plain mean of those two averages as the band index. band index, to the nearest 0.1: 17.3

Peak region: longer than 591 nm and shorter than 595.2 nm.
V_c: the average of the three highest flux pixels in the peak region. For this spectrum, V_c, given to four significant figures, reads 19.90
